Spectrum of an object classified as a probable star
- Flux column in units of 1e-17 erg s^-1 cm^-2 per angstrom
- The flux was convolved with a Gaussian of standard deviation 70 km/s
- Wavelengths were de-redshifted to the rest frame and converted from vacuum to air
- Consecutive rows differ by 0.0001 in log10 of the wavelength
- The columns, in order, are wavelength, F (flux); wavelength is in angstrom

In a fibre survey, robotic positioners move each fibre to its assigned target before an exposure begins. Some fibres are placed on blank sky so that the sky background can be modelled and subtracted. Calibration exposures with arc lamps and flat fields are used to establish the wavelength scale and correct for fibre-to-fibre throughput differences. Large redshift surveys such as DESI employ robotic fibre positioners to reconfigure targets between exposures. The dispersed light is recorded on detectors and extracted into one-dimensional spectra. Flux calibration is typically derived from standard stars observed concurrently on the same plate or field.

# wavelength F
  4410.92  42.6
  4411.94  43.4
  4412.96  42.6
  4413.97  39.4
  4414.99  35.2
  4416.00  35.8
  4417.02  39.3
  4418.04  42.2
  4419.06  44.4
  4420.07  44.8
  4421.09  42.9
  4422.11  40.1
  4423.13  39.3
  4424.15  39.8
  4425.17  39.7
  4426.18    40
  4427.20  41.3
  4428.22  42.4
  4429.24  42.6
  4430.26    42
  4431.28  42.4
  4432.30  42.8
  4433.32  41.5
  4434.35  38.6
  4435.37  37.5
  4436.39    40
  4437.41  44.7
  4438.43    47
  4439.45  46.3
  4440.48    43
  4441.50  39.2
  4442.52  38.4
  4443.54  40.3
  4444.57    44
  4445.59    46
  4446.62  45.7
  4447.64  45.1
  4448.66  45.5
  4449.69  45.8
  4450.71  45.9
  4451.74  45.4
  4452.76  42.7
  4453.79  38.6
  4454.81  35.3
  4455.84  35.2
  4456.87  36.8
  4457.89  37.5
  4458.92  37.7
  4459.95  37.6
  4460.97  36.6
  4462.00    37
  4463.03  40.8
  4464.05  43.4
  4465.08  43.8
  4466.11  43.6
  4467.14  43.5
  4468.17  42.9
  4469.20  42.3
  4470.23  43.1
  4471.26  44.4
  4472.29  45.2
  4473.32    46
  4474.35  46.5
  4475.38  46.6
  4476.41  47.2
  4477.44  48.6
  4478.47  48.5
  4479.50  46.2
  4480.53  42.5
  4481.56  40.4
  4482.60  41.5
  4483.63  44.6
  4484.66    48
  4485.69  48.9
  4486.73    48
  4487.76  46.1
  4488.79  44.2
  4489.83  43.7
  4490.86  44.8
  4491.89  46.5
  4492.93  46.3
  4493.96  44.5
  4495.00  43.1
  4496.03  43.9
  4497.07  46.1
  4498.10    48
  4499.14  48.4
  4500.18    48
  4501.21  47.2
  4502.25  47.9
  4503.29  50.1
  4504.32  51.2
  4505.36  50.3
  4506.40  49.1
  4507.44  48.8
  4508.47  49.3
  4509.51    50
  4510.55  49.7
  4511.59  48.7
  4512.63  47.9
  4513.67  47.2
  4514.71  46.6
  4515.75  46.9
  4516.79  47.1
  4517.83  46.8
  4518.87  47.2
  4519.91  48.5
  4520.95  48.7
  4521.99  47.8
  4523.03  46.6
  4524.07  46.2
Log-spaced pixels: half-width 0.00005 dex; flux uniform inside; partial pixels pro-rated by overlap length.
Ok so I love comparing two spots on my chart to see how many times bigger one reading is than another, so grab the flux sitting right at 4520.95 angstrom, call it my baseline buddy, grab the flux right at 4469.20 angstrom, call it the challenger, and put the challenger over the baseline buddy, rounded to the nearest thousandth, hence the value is 0.869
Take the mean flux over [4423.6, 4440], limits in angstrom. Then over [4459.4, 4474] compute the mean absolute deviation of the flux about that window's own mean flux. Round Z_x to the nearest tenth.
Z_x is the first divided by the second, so 17.6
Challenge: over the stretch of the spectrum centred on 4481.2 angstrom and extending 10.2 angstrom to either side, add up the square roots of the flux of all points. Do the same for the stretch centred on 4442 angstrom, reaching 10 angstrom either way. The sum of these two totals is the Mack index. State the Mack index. 266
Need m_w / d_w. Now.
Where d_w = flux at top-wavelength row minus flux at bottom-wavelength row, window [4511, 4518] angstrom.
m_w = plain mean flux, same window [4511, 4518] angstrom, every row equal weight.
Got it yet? -25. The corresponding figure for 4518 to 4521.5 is 32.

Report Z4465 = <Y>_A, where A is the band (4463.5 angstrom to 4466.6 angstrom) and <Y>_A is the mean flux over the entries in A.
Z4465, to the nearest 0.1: 43.6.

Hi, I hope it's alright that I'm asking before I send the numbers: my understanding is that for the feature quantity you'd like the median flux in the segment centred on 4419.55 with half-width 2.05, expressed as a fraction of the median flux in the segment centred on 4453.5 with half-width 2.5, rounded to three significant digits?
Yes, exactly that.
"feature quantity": 1.13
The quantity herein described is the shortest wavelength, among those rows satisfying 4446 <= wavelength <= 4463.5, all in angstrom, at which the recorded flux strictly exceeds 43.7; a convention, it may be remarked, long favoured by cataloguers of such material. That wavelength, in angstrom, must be 4446.62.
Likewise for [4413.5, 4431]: 4419.06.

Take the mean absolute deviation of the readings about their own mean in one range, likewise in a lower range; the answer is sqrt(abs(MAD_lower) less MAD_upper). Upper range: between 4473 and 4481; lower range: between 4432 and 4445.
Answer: 1.19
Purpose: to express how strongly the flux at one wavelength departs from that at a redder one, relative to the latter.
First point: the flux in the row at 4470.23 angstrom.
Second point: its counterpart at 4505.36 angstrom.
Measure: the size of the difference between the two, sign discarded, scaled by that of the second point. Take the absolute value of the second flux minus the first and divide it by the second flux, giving 0.14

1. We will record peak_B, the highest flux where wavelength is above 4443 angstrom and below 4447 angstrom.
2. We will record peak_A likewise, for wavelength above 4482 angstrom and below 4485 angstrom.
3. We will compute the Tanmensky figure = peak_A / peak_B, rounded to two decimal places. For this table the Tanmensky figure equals 1.04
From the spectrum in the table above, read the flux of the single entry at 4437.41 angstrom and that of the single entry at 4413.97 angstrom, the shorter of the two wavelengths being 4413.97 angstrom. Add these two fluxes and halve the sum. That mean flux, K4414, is 42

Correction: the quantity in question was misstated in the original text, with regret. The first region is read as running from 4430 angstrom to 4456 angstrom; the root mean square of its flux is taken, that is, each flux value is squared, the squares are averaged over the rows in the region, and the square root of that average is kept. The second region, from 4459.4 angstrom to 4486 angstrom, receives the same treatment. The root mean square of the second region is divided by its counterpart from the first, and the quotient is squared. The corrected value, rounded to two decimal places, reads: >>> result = 1.07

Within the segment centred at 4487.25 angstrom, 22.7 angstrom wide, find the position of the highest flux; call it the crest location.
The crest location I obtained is 4485.69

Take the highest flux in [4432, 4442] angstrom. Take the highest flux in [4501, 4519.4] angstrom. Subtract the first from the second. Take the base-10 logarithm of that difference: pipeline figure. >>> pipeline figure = 0.62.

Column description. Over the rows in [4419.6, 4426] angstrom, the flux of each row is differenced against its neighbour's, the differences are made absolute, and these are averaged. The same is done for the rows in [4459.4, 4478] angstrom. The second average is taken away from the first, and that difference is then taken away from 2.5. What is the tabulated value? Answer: 2.22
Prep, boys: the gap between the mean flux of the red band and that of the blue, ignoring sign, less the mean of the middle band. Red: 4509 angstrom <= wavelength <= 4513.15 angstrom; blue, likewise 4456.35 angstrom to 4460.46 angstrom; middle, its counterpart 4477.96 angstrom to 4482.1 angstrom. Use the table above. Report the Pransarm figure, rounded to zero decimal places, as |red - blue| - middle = -33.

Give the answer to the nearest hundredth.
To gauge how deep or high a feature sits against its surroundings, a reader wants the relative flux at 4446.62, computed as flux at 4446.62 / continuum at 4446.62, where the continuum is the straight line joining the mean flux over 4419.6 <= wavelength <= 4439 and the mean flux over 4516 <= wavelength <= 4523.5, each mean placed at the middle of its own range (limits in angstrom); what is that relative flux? 1.07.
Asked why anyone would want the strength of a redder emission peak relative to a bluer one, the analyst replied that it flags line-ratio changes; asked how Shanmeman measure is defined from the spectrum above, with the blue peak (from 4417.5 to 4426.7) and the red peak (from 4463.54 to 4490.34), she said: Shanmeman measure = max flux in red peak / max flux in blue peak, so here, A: 1.09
